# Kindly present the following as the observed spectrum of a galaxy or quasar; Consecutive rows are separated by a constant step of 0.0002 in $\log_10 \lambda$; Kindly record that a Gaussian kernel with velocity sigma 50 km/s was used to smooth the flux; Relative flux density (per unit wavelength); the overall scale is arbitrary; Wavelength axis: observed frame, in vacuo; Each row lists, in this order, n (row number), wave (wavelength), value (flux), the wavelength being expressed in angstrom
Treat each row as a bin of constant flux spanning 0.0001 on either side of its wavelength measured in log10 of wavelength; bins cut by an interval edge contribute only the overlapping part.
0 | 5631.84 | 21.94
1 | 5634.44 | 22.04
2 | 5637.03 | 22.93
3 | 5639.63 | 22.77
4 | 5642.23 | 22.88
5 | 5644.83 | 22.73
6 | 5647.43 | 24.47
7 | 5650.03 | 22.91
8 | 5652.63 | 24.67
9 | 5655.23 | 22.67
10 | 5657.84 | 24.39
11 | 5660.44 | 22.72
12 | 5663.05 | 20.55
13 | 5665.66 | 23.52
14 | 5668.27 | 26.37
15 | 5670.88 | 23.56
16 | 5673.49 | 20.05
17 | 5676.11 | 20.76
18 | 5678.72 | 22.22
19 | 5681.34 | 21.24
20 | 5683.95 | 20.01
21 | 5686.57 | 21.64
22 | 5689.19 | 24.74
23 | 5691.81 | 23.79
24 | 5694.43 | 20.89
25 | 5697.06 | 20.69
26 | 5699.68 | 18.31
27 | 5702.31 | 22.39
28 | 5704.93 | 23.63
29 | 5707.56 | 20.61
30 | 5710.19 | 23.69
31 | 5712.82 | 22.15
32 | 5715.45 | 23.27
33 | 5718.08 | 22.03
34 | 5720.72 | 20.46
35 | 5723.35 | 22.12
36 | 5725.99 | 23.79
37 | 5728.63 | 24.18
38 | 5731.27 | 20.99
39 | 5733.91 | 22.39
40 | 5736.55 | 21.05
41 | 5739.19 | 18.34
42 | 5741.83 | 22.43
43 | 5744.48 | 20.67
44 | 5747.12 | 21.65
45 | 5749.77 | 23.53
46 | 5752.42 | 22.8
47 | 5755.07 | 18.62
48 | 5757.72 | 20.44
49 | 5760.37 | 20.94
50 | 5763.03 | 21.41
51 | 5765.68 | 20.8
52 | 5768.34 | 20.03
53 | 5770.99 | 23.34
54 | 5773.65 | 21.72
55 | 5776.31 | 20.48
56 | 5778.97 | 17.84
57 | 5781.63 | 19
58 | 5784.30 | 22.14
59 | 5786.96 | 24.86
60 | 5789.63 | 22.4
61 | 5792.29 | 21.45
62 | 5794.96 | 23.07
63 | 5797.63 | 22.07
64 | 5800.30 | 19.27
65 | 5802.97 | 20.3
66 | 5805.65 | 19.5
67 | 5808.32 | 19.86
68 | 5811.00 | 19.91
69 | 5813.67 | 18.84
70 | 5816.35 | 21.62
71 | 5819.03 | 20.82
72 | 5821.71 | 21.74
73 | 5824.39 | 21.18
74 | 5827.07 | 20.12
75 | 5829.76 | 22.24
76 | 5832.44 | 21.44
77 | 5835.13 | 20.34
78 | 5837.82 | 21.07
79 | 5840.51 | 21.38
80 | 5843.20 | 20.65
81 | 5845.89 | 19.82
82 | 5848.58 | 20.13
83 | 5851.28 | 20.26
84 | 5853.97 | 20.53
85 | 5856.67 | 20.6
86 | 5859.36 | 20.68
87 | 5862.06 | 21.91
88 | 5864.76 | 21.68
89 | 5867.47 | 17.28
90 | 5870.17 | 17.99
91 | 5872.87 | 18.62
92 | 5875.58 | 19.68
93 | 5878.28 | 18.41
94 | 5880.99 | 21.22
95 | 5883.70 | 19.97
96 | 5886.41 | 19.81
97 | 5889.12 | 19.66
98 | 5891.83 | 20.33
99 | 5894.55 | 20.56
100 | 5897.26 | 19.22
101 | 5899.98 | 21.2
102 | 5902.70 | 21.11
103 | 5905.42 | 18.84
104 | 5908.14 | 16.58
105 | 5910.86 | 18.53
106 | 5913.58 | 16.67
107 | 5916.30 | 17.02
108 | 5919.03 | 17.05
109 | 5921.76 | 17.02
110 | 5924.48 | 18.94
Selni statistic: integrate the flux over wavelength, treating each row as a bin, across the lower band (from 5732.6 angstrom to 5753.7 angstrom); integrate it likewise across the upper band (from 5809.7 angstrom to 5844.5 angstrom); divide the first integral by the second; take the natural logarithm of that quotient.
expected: -0.47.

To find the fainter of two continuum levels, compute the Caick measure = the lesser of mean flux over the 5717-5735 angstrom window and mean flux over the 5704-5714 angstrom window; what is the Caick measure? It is 22.3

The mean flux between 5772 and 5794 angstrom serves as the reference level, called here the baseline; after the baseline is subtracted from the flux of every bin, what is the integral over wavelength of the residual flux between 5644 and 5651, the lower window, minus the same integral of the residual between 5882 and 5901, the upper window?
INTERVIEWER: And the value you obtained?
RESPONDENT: 38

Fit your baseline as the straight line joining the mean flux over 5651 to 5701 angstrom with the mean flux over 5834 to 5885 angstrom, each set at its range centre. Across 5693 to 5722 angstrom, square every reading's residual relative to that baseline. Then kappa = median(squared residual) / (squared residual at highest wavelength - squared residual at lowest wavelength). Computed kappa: 5.4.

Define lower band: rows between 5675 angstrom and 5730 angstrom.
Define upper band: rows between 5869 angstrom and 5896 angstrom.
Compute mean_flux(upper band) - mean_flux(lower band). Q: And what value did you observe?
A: -2.4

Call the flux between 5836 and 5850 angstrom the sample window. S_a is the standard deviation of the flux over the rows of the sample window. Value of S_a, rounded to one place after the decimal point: 0.6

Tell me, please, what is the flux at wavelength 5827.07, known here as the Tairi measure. 20.12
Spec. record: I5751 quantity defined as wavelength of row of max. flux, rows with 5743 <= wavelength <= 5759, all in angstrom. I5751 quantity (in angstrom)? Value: 5749.77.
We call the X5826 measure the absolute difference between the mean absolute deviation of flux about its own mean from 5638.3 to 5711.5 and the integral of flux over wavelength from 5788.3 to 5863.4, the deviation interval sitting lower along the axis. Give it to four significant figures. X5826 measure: 1563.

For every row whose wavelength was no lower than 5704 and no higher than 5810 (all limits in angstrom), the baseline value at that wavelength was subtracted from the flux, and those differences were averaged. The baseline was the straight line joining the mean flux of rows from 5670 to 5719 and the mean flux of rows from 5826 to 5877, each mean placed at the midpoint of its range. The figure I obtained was 0.21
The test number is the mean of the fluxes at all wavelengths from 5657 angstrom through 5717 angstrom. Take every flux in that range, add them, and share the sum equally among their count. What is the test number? 22.2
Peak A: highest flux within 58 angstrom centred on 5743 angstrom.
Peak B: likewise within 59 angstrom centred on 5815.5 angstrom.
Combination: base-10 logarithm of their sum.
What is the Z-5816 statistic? 1.69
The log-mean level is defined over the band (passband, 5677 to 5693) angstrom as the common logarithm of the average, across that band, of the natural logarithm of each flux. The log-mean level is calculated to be 0.491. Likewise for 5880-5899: 0.477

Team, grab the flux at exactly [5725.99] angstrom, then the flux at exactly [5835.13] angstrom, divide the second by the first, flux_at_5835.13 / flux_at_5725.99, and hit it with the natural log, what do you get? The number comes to -0.16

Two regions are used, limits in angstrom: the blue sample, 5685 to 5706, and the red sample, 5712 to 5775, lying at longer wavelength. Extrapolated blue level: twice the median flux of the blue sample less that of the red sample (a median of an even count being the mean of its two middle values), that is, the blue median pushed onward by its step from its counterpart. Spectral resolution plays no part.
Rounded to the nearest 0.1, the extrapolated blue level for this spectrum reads 22.3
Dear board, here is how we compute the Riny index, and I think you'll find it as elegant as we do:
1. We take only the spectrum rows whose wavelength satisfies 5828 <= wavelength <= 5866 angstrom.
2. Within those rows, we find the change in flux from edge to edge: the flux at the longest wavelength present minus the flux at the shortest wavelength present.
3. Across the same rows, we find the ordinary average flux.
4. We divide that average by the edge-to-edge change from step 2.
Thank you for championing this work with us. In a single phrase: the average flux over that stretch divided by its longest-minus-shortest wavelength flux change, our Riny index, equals -37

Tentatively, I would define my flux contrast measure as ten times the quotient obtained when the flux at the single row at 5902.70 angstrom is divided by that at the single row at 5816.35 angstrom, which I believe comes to 9.8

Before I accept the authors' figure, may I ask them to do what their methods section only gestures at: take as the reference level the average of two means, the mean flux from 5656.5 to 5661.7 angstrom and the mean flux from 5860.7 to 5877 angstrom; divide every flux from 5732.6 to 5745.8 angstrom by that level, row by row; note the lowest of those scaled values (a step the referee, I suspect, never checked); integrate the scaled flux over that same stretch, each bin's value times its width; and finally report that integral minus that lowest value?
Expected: 12.0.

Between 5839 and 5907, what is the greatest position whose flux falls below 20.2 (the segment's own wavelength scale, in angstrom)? 5905.42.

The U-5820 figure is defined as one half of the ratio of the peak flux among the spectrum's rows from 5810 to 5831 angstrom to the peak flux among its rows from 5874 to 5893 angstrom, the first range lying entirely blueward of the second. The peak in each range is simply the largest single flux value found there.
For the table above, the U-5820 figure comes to 0.524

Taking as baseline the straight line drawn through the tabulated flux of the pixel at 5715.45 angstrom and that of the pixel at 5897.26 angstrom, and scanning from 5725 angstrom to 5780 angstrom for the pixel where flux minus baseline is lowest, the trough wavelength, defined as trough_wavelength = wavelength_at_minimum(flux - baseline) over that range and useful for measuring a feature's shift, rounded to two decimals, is 5739.19 angstrom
